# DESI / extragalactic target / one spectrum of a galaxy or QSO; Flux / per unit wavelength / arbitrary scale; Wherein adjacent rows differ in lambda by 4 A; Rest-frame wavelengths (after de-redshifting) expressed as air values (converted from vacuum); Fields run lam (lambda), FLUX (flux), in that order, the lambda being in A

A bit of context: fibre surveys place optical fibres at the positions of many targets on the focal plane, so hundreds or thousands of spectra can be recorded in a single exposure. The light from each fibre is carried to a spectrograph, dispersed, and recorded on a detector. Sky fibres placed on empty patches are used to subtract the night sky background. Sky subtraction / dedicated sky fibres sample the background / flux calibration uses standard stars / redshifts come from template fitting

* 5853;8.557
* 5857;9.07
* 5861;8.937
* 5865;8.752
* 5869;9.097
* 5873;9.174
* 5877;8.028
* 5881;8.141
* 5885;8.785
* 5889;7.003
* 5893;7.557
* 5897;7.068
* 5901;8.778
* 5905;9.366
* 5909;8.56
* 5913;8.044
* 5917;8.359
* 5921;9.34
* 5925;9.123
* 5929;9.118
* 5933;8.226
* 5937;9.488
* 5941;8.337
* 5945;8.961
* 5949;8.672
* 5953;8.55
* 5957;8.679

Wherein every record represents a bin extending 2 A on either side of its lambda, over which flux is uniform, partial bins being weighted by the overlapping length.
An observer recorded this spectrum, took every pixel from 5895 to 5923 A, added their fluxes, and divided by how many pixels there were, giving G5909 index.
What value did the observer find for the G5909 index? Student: 8.50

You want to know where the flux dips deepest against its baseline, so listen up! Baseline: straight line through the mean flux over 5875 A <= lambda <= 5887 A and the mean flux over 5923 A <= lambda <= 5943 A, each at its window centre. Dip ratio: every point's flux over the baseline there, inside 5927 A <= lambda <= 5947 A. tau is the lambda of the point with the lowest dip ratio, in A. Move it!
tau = 5933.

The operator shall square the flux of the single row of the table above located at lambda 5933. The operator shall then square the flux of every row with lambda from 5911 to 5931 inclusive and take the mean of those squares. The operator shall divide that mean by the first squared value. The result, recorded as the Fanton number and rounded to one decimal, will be 1.1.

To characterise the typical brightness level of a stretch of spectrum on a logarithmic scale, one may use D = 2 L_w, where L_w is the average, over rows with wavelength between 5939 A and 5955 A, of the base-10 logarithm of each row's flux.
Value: 1.87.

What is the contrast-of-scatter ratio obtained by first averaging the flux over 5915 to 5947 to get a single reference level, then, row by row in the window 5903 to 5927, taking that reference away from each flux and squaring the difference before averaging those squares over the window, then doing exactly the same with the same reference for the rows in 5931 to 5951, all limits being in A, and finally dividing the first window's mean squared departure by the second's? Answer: 1.2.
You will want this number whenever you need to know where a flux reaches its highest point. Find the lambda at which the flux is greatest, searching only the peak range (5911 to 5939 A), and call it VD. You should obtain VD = 5937 A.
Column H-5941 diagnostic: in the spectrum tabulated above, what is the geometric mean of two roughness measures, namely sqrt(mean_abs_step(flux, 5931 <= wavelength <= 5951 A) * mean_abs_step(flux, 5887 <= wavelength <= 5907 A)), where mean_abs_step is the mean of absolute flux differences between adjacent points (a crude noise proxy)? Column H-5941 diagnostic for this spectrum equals 0.8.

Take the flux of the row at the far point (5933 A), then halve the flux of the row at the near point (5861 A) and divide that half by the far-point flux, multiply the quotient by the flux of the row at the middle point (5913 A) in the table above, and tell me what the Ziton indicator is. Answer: 4.4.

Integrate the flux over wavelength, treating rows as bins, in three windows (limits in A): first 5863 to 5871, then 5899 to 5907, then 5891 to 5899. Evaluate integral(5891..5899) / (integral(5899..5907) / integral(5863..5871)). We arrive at 58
